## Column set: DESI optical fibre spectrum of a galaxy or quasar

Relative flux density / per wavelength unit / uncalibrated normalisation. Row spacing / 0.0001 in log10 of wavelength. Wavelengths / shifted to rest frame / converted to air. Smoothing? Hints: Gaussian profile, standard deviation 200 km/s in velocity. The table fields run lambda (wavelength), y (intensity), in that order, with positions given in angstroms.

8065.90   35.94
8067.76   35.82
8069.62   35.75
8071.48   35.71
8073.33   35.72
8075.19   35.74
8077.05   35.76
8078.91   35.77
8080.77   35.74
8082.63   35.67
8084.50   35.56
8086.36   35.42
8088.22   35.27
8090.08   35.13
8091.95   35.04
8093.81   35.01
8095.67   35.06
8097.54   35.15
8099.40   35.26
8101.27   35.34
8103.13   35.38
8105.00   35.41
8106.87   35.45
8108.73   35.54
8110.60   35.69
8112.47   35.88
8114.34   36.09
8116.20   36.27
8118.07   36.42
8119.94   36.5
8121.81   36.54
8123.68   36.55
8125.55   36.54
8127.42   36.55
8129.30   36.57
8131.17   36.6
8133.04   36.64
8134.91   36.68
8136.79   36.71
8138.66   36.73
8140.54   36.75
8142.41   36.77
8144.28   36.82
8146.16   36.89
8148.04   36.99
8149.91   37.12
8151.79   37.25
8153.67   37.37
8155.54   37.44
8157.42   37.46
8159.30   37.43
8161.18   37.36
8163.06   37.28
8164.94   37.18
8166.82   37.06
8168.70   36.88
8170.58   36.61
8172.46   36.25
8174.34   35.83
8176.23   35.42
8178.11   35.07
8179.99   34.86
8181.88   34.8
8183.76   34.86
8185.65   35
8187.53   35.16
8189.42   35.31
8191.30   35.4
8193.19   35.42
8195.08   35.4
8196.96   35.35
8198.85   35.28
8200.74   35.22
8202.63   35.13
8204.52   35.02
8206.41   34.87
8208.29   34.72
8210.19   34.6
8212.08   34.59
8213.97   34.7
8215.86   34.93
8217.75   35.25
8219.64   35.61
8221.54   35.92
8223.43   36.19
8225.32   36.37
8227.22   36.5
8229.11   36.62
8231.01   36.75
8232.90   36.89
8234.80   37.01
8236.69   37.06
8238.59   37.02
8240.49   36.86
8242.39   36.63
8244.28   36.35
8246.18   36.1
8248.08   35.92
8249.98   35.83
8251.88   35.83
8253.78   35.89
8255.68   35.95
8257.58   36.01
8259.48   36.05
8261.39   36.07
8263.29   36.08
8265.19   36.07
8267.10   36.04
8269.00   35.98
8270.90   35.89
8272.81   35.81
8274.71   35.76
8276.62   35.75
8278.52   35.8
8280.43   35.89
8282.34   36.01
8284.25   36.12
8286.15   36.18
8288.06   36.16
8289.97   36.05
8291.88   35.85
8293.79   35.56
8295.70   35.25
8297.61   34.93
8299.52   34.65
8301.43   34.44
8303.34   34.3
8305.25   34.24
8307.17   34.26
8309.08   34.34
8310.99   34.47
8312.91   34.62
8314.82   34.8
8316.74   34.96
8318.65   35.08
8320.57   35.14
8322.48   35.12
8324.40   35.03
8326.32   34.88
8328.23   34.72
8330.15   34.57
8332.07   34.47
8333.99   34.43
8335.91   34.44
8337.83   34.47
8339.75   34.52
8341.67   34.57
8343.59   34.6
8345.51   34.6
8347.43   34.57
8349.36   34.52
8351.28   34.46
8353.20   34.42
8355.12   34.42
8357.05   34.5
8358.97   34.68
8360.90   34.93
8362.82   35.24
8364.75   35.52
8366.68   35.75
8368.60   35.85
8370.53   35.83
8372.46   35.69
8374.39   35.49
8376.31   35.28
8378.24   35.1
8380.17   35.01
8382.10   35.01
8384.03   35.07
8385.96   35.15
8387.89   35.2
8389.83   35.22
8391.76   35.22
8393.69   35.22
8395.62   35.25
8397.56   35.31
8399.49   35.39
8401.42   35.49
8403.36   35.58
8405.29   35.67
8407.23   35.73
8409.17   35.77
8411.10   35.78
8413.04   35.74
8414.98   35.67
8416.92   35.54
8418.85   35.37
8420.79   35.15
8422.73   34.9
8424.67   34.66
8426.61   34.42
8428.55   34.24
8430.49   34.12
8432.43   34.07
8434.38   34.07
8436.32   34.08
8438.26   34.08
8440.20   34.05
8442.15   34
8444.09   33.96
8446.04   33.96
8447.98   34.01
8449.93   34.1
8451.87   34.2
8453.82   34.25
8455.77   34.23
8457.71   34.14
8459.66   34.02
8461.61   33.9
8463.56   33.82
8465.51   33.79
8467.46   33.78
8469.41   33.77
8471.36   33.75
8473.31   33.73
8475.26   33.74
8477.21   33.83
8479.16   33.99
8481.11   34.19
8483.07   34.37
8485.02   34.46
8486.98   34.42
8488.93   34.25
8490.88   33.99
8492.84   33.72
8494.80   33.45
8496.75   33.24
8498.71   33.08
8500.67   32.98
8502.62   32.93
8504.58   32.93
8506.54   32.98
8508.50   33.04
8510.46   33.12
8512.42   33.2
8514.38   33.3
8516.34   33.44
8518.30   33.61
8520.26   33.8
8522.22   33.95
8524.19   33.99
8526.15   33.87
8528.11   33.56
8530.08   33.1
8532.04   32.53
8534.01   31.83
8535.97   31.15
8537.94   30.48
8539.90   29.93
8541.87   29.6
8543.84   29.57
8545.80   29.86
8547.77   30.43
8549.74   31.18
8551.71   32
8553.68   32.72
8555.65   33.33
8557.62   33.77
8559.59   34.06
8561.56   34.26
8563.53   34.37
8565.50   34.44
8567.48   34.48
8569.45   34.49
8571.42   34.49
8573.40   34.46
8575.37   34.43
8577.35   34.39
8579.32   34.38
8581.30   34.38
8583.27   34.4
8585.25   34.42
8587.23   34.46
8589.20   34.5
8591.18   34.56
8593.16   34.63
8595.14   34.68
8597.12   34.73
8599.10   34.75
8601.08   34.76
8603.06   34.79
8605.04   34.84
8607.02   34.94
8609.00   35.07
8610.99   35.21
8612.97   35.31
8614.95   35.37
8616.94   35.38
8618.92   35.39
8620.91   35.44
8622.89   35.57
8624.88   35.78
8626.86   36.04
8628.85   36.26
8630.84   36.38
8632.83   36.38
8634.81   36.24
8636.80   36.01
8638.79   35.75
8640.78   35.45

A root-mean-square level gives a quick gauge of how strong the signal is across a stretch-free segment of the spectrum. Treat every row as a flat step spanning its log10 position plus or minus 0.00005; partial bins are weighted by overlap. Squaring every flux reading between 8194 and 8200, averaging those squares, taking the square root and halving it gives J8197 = 17.7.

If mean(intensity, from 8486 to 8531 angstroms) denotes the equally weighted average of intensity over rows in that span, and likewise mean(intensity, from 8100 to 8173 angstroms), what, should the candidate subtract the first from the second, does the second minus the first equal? 3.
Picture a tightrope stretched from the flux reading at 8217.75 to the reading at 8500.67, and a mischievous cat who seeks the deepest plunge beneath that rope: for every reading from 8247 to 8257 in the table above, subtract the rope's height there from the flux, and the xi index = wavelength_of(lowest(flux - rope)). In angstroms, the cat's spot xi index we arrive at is 8249.98 angstroms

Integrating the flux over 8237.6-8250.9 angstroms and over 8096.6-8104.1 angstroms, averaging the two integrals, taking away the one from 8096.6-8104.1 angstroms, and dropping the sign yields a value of 110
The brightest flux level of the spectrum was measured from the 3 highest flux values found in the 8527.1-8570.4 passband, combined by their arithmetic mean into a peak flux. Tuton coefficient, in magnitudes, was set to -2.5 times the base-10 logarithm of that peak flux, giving -3.84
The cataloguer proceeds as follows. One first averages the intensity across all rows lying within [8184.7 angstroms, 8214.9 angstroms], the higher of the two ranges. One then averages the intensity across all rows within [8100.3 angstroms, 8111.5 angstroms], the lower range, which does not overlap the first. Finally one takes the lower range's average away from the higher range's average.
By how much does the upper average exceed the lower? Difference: -0.4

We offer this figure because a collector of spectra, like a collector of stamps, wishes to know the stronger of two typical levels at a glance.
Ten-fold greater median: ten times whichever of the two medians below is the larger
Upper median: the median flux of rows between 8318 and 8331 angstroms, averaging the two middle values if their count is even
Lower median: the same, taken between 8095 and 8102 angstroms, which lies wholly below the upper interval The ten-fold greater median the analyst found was 352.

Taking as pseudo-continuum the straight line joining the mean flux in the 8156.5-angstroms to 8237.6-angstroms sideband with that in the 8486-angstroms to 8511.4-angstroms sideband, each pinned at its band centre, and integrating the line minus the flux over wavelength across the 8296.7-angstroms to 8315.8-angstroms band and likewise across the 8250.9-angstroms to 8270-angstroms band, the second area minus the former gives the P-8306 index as -21.4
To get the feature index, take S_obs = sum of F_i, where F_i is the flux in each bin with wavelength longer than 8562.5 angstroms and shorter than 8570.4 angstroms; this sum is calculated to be 138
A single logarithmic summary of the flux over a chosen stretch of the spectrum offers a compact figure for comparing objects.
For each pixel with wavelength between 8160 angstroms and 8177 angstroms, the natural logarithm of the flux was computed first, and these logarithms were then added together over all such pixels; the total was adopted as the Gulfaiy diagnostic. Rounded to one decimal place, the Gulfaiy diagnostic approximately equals 32.4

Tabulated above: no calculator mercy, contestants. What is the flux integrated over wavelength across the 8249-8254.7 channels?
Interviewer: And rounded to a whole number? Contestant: 204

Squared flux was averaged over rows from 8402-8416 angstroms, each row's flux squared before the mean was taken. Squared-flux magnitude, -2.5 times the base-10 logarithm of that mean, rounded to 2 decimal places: -7.76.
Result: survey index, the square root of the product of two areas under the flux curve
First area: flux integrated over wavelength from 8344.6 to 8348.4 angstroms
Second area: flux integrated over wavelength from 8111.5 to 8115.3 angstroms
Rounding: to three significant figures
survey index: 134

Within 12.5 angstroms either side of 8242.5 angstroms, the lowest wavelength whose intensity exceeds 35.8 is 8231.01 angstroms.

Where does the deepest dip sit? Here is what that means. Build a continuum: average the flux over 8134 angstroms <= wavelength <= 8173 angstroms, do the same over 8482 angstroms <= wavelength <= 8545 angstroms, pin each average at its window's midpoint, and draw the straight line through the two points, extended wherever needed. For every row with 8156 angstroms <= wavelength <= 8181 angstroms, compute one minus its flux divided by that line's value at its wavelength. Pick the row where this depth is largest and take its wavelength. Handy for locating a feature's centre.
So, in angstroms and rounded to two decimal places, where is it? 8179.99 angstroms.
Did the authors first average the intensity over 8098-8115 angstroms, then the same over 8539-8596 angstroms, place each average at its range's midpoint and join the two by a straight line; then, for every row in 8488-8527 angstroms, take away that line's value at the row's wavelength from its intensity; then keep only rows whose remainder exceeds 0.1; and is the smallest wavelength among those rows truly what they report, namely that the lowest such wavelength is 8488.93 angstroms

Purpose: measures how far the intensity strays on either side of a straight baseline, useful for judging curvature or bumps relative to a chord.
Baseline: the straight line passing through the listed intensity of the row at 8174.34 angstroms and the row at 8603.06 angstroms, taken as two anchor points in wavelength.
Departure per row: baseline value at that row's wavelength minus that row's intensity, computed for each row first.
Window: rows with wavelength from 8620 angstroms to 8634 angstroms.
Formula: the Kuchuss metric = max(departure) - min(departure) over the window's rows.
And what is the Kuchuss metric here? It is 0.97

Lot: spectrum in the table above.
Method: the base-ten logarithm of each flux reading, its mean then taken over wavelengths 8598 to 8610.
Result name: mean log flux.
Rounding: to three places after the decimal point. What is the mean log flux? 1.542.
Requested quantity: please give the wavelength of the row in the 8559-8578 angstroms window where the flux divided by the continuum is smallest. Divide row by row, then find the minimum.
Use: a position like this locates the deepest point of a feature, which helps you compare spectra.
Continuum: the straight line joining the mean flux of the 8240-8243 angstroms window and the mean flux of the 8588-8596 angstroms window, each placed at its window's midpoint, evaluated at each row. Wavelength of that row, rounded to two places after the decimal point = 8559.59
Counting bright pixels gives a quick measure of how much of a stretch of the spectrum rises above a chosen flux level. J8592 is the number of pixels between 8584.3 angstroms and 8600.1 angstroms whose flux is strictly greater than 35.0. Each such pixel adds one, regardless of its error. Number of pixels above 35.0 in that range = 0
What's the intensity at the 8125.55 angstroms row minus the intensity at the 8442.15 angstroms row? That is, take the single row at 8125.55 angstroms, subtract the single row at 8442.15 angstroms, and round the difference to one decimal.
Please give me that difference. 2.5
